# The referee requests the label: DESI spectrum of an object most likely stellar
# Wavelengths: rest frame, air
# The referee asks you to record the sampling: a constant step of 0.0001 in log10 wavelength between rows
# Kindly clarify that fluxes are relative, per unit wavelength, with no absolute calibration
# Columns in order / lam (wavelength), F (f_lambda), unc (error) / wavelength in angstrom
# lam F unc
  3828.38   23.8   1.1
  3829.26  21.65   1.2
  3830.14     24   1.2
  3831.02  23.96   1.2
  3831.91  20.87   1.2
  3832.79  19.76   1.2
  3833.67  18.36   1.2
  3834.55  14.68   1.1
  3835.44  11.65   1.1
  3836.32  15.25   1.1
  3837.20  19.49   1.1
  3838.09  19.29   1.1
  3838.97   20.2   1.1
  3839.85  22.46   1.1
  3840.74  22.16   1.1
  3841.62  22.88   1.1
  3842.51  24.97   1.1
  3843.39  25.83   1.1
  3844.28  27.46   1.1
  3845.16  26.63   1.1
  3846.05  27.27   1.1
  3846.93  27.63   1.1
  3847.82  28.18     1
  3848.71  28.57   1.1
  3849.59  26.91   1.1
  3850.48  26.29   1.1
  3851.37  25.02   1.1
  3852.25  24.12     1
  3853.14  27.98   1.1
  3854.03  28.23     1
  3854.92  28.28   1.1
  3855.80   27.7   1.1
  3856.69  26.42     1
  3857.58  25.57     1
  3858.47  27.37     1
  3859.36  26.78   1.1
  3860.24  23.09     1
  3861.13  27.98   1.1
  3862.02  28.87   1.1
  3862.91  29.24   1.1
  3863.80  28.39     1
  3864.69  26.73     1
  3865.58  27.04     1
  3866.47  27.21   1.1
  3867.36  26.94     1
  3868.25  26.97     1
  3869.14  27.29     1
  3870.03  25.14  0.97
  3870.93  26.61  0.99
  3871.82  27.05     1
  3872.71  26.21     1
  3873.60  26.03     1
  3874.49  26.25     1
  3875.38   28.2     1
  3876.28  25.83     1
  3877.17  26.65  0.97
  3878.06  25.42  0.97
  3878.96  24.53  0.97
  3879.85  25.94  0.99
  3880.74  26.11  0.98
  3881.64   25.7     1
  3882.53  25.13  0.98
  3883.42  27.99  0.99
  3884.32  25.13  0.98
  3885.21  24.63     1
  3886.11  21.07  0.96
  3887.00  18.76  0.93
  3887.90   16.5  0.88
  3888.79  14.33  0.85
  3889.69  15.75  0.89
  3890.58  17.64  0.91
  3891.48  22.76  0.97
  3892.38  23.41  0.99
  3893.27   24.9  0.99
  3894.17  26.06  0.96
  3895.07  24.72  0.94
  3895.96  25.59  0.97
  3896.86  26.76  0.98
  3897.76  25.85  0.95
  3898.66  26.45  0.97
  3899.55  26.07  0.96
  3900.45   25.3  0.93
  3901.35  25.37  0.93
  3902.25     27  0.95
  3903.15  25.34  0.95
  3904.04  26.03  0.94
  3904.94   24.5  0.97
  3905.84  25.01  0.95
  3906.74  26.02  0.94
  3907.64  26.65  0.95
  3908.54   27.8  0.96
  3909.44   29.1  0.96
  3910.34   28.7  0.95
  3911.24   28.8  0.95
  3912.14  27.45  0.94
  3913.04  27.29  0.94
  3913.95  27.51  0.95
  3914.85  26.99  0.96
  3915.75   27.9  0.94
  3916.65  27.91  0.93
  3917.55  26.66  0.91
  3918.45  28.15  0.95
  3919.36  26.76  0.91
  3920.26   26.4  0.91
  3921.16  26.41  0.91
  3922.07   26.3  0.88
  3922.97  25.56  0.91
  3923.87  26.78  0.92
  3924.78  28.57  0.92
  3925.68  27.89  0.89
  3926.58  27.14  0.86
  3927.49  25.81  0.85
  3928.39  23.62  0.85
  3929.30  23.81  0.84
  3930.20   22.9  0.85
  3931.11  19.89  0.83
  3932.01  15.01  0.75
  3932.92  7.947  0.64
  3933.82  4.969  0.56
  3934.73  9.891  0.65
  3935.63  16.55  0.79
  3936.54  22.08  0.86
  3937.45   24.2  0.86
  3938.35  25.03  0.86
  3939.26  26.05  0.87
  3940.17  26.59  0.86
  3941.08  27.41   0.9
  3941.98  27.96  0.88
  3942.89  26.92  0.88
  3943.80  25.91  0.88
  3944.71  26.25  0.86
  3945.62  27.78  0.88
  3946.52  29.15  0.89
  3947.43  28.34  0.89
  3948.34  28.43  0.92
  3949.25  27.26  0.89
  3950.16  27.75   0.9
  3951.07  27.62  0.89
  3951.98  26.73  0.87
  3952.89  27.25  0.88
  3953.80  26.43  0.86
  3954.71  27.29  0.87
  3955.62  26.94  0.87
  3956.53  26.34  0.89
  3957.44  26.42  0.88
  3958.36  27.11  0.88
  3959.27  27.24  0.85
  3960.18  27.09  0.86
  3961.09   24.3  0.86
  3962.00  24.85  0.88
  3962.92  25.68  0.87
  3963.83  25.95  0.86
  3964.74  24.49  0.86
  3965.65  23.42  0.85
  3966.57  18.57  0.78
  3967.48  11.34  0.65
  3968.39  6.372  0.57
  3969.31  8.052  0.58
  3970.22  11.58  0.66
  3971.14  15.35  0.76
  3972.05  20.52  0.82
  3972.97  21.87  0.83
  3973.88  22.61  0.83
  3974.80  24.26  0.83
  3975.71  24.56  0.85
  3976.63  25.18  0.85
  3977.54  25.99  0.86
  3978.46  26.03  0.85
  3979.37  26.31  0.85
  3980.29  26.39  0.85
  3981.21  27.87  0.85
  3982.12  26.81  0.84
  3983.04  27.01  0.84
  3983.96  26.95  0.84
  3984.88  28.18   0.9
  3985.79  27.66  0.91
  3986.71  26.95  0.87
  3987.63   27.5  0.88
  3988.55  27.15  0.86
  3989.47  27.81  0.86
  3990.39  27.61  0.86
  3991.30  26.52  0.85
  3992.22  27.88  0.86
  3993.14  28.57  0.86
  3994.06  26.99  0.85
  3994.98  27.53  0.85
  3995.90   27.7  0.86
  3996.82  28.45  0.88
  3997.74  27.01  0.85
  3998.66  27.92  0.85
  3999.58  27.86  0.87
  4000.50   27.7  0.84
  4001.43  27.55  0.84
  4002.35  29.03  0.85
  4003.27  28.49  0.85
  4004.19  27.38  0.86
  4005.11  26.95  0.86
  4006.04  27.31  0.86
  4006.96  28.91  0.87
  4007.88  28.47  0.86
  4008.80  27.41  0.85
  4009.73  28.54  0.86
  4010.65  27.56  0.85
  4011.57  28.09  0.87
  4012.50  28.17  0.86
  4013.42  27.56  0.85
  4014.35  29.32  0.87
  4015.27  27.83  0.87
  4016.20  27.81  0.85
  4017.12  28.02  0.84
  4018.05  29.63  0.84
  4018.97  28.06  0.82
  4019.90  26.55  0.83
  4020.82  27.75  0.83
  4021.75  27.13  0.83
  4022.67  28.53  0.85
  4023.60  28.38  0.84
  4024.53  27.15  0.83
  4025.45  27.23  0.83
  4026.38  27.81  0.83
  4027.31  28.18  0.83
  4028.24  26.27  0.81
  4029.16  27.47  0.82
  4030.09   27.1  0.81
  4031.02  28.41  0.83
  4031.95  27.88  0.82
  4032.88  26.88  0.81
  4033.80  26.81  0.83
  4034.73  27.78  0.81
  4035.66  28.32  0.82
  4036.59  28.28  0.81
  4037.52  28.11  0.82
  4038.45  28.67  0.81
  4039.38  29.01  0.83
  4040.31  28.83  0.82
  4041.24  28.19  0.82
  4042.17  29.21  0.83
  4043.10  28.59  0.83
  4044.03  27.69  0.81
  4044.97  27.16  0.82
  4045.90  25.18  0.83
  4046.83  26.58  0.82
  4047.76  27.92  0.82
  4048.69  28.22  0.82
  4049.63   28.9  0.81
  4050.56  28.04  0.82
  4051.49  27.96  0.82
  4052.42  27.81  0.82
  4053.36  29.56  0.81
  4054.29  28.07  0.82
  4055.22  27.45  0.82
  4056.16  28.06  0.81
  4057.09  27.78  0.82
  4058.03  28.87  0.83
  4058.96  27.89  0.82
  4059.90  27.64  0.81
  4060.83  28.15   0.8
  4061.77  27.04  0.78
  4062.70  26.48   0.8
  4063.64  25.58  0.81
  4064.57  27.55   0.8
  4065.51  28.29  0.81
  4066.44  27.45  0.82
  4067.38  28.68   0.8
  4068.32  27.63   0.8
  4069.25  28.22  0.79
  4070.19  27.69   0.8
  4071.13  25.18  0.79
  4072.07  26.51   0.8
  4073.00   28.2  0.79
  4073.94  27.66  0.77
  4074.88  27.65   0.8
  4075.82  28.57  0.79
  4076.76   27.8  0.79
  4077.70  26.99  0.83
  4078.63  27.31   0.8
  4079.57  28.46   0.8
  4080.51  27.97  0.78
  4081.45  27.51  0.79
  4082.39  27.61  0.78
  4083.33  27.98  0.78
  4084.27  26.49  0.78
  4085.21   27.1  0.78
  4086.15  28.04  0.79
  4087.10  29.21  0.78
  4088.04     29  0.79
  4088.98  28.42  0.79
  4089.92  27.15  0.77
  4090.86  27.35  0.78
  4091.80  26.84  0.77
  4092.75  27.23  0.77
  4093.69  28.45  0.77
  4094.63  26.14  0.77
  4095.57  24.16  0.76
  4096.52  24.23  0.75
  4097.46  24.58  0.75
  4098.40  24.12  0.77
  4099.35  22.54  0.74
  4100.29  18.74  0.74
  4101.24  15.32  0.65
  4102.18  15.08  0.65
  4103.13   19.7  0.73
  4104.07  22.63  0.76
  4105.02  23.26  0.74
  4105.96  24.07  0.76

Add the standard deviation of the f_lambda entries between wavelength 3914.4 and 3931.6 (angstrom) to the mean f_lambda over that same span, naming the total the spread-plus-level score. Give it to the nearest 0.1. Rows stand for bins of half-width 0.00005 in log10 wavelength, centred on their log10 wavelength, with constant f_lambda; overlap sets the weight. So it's 28.2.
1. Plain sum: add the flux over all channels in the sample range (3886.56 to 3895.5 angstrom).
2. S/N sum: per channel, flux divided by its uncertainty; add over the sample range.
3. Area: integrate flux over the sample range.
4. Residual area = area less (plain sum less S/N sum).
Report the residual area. 197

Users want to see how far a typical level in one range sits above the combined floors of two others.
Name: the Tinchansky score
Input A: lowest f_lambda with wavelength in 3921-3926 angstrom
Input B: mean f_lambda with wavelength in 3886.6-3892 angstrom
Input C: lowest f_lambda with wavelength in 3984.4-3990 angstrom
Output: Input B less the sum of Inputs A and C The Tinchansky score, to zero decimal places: -35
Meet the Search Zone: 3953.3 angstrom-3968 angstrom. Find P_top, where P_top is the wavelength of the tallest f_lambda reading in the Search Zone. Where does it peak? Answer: 3954.71 angstrom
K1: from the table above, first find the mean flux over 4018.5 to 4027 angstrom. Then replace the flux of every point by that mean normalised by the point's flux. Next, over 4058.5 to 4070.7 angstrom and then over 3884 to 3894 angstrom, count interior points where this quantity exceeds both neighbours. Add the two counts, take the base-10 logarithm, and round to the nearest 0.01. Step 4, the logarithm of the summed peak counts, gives 0.70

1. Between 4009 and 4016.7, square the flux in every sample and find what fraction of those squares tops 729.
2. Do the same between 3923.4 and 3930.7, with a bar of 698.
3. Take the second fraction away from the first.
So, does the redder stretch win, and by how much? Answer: 0.50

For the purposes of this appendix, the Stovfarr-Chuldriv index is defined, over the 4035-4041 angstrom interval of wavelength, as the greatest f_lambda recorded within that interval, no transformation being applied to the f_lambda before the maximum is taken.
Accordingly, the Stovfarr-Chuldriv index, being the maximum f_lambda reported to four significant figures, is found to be 29.01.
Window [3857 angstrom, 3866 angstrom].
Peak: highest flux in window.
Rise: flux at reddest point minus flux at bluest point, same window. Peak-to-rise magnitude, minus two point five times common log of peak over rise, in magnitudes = -3.2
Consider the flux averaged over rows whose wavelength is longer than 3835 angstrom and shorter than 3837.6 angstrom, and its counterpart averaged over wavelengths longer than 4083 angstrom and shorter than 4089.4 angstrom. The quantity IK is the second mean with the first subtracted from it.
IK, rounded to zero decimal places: 13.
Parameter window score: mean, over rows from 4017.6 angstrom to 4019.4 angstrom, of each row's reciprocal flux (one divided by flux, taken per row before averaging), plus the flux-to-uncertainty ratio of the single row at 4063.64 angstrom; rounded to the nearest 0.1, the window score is 31.6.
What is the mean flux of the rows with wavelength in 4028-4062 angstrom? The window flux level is 27.9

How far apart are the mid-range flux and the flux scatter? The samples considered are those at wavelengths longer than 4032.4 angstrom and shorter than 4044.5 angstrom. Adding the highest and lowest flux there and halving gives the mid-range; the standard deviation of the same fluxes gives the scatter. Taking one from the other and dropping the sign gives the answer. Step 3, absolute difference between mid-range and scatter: 27.3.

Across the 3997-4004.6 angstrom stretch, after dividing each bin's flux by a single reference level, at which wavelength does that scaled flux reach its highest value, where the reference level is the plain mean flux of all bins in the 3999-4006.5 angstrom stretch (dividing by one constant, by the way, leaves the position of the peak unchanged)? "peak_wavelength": 4002.35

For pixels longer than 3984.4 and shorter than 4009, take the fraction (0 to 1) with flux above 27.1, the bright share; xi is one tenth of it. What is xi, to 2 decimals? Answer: 0.08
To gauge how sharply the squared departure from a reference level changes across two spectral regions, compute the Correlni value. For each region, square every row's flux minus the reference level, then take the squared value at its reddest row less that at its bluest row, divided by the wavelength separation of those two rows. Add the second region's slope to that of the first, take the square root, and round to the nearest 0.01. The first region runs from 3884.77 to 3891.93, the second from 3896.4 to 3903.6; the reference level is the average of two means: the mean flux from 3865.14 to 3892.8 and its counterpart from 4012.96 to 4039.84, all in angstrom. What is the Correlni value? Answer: 1.20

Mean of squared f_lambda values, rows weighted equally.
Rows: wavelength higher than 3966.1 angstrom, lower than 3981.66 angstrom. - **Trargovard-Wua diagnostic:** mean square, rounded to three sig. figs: 453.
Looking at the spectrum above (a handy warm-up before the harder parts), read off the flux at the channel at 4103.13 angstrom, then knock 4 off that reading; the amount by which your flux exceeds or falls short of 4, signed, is 15.7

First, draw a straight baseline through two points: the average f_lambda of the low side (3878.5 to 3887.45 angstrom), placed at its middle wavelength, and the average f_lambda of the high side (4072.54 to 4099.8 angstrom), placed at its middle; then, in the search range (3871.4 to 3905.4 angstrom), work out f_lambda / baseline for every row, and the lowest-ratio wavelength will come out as 3888.79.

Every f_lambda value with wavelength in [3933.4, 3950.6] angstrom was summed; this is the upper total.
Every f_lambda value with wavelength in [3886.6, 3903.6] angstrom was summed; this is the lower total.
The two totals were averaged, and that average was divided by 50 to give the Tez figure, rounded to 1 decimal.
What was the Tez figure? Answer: 9.0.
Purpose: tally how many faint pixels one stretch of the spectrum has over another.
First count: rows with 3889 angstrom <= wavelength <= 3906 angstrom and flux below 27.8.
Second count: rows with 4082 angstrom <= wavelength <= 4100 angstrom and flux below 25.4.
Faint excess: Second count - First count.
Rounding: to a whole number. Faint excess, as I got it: -14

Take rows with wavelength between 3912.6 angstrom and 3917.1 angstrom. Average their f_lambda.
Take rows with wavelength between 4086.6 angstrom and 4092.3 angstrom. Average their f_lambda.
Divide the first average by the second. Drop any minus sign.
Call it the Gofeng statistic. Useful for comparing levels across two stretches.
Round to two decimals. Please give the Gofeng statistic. 0.98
